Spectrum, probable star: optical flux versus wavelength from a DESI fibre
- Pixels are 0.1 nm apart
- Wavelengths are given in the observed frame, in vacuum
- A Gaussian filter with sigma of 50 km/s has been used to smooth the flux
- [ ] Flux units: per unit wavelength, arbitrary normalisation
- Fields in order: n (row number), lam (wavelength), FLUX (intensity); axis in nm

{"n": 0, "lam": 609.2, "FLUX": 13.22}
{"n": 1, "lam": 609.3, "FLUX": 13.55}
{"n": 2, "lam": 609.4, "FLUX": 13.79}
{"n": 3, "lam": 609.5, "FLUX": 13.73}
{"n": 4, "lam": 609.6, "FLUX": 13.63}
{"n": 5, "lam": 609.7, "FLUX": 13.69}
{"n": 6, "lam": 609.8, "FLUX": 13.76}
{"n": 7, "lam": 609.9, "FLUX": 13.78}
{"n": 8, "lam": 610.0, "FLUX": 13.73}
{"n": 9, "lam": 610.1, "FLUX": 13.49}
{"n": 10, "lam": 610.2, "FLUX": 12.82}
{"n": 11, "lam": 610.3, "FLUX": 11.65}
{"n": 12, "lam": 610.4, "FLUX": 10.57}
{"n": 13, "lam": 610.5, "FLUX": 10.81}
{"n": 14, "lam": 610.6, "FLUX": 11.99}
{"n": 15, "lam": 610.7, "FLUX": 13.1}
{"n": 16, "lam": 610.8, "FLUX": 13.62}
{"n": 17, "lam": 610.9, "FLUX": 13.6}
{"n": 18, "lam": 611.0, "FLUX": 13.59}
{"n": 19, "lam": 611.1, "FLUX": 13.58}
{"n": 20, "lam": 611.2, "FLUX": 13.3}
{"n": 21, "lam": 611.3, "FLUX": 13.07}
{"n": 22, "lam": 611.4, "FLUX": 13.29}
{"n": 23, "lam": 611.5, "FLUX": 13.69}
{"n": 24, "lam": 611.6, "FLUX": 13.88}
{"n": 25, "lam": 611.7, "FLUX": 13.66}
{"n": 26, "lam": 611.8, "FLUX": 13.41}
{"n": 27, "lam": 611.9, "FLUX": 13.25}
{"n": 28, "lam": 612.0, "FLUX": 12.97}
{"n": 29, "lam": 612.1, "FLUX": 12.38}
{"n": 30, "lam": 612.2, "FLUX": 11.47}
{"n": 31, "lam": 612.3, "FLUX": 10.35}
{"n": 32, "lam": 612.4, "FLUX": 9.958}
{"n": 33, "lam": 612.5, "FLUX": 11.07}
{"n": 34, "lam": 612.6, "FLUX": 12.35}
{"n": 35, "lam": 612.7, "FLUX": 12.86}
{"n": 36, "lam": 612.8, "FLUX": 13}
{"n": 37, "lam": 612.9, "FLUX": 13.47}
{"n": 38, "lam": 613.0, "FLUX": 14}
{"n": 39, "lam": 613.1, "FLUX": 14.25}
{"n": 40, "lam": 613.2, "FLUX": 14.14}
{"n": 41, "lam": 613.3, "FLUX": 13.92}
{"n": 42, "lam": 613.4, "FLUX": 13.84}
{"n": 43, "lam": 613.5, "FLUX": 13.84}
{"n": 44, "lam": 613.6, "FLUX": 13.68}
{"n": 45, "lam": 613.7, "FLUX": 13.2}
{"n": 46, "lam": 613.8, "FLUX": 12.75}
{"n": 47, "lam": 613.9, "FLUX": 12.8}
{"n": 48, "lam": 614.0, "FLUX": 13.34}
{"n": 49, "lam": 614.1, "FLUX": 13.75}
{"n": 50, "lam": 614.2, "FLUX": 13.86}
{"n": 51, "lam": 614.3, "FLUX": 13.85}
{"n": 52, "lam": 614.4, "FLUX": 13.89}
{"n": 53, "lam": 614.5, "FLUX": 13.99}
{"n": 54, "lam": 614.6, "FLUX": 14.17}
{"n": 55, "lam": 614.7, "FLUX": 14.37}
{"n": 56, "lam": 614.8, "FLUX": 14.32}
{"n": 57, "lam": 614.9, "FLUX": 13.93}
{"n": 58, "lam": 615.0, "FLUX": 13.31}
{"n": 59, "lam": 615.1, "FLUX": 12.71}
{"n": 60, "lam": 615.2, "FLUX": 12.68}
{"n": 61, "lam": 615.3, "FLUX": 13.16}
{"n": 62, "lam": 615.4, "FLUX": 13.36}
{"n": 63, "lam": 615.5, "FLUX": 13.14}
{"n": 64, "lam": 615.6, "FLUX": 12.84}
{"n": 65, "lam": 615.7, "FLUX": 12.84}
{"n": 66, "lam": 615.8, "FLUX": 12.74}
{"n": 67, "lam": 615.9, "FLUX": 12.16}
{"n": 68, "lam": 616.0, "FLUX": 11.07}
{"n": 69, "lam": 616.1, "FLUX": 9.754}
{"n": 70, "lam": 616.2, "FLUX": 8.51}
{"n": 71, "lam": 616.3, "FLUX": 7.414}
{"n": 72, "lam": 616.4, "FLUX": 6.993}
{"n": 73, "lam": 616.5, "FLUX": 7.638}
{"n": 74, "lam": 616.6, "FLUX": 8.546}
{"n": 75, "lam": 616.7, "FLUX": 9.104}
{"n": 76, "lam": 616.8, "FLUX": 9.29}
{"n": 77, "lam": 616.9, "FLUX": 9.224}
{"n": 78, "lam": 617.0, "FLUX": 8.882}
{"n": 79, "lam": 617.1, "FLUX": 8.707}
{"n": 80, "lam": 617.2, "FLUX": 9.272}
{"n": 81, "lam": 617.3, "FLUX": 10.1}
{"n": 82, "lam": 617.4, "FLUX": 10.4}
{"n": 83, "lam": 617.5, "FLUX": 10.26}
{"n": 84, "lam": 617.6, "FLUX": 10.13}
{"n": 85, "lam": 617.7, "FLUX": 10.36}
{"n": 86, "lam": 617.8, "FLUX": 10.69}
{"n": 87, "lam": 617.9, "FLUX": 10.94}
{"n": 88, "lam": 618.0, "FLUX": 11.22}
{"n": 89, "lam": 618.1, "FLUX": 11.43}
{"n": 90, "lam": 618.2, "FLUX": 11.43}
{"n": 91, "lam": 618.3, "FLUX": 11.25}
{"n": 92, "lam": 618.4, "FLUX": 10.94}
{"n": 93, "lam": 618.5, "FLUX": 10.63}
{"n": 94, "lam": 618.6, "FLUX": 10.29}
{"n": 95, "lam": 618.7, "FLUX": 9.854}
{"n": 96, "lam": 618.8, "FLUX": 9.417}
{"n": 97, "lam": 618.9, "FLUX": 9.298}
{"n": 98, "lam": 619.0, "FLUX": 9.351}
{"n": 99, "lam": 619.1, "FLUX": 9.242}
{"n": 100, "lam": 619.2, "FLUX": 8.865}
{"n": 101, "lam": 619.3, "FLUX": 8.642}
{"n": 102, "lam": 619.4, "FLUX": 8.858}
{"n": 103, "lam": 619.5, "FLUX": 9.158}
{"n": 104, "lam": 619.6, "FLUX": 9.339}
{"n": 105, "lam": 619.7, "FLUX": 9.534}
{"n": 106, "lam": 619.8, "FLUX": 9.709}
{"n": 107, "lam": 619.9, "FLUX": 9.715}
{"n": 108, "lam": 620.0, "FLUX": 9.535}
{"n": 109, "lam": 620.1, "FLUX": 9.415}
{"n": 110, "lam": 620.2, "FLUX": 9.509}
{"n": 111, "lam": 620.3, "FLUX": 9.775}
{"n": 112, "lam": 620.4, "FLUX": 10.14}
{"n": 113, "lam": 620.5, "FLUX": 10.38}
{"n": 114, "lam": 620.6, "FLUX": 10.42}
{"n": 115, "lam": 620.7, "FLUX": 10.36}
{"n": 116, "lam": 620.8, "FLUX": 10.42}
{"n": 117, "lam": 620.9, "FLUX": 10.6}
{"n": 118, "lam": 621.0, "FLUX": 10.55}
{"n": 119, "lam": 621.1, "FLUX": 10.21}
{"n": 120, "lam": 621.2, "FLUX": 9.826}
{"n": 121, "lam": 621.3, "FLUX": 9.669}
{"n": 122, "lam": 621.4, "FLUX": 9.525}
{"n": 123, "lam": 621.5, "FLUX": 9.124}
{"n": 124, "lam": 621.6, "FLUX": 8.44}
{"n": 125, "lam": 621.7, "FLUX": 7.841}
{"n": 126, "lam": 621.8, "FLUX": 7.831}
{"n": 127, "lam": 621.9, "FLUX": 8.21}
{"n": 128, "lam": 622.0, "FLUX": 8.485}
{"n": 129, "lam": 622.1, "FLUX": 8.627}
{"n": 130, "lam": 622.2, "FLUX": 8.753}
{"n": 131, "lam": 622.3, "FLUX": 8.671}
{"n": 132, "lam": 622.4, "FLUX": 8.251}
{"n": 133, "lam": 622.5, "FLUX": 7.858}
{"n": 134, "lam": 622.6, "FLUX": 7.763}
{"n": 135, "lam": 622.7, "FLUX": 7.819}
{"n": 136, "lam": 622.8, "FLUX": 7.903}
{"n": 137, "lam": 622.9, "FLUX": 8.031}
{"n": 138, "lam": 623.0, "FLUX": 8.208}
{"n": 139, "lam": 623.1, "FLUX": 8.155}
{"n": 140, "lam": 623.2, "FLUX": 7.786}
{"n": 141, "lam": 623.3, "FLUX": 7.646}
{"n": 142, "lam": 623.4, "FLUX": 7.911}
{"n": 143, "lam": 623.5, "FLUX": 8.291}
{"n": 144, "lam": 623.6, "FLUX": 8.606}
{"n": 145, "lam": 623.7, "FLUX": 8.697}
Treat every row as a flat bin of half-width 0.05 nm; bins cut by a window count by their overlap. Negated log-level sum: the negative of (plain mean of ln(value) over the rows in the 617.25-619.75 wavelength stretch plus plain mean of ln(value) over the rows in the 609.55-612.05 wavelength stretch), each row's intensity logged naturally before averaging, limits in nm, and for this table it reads -4.88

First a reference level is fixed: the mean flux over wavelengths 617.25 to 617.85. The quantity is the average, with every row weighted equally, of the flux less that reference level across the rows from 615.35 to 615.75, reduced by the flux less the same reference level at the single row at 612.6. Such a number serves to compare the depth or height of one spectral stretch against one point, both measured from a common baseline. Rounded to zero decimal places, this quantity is 1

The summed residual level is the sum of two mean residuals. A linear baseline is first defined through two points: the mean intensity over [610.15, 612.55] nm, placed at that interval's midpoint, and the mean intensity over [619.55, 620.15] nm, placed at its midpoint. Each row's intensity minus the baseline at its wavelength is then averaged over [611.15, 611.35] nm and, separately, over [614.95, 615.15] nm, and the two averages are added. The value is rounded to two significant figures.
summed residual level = 2.4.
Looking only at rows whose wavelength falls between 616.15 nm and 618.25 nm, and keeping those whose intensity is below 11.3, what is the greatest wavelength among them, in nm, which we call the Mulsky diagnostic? 618.0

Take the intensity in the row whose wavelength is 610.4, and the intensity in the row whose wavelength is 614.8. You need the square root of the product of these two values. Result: 12.3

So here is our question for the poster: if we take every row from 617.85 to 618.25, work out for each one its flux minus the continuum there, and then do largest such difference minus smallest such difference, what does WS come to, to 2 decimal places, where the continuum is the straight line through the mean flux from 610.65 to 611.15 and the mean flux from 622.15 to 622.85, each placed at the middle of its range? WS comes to 0.63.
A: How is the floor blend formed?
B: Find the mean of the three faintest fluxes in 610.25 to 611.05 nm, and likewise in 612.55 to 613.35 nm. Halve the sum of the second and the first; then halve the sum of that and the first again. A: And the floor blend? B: 11.4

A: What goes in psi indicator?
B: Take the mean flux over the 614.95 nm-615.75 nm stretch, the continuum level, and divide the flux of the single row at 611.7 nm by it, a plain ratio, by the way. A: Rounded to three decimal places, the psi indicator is 1.050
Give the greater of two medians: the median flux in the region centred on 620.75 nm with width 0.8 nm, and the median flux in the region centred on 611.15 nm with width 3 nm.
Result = 13.3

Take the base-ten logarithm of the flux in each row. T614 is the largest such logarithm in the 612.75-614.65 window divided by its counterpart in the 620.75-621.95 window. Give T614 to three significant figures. 1.13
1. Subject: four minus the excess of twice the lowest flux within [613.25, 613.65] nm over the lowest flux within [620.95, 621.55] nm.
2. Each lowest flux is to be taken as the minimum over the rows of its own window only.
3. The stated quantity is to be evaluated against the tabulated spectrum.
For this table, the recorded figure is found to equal -14.2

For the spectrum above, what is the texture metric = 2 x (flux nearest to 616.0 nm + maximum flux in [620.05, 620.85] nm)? 43.0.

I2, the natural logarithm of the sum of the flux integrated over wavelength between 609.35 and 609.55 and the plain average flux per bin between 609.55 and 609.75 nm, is 2.80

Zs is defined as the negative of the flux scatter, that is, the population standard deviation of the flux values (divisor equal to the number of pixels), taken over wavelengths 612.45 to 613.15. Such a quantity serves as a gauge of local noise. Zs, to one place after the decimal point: -1.0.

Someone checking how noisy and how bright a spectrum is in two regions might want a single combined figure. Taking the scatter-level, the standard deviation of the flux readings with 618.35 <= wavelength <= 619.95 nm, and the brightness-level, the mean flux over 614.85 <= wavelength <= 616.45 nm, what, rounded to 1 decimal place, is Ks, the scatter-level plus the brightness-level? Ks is 12.3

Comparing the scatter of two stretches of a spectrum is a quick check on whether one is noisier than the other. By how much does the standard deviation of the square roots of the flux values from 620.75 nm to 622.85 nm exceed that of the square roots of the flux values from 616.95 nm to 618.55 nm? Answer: 0.031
